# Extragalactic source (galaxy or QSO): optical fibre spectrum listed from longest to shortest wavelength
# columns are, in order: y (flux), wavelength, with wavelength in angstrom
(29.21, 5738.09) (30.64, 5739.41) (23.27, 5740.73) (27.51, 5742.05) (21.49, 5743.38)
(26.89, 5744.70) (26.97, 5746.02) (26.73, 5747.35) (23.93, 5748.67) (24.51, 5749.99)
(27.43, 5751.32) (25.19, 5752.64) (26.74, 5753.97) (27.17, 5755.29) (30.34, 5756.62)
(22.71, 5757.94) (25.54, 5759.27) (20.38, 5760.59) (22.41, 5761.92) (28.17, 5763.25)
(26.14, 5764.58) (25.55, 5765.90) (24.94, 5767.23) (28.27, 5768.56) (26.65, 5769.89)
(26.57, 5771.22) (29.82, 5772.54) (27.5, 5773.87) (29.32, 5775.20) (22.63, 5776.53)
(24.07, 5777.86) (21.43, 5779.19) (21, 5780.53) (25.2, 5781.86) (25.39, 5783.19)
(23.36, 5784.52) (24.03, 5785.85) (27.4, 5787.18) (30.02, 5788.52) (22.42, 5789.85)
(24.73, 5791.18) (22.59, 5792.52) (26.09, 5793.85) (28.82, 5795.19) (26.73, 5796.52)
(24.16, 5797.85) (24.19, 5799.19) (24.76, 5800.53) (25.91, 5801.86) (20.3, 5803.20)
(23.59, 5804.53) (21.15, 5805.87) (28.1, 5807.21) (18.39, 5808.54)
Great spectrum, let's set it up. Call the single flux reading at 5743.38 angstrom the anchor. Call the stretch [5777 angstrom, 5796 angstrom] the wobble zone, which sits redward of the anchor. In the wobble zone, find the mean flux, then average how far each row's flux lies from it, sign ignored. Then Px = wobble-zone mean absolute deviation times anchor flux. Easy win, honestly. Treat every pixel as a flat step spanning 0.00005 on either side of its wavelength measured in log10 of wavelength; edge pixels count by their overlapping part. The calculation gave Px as 44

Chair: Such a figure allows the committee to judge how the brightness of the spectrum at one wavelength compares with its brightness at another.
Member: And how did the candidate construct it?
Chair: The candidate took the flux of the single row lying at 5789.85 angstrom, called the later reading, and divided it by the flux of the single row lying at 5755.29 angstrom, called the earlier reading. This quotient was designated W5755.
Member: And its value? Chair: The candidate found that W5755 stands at 0.83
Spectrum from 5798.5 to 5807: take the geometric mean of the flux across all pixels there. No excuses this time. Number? 23.2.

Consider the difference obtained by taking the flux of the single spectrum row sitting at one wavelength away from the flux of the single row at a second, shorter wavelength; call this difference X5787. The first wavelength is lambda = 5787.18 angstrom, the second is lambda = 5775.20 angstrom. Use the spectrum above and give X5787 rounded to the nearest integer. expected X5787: 2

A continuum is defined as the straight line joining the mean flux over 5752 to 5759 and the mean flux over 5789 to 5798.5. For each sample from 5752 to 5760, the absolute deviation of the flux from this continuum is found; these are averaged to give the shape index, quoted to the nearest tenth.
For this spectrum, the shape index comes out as 1.8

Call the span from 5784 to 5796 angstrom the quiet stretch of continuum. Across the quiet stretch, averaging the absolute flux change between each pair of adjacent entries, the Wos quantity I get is 3.1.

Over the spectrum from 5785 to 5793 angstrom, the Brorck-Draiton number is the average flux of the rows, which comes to 25.2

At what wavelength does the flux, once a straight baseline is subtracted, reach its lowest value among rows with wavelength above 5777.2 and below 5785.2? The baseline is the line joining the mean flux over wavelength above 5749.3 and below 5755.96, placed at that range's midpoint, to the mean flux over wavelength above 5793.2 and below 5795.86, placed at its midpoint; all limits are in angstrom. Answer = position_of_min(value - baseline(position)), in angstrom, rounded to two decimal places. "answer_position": 5780.53 angstrom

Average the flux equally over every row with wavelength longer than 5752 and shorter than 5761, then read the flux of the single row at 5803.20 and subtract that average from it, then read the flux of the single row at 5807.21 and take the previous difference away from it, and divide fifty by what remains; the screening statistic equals 1.5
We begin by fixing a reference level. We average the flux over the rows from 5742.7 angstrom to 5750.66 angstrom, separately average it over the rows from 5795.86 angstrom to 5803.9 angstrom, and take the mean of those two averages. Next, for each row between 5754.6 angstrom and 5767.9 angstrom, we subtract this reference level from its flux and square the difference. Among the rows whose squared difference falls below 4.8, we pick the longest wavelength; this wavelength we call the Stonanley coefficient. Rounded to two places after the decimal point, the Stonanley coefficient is 5767.23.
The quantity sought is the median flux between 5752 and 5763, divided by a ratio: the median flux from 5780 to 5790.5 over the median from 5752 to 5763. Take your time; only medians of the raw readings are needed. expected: 26.1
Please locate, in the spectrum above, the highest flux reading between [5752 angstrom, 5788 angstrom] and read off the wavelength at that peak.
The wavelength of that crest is 5756.62 angstrom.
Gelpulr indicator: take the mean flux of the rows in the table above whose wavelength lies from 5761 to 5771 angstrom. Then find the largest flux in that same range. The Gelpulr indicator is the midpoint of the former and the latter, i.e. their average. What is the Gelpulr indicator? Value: 27.1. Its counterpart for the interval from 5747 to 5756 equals 26.7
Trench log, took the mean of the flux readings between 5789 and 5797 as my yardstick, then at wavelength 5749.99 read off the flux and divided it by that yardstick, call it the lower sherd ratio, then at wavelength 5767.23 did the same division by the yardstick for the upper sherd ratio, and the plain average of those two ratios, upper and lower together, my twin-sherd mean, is 0.98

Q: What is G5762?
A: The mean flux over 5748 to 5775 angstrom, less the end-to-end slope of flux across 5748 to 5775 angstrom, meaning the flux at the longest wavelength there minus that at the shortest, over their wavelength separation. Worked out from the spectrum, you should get 25.9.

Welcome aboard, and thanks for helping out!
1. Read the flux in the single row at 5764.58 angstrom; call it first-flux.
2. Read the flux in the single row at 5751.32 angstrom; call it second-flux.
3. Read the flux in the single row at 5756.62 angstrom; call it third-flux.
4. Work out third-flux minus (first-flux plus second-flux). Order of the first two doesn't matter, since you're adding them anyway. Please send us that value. -23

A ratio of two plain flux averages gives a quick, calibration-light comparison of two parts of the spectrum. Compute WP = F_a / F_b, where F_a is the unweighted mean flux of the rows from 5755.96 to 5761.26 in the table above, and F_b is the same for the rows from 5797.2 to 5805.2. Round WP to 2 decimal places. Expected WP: 1.04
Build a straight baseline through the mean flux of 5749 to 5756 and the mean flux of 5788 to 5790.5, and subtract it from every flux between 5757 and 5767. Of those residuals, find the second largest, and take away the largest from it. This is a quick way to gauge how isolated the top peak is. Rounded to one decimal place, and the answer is -2.0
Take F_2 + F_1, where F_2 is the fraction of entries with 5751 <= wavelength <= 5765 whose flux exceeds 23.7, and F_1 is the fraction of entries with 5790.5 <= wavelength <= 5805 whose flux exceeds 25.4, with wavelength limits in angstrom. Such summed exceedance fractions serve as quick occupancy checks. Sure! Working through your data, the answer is 1.09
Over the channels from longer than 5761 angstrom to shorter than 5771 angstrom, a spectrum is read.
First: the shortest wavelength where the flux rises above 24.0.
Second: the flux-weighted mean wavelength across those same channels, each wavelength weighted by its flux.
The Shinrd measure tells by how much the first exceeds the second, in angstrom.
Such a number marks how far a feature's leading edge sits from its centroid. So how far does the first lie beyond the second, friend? -2.7 angstrom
